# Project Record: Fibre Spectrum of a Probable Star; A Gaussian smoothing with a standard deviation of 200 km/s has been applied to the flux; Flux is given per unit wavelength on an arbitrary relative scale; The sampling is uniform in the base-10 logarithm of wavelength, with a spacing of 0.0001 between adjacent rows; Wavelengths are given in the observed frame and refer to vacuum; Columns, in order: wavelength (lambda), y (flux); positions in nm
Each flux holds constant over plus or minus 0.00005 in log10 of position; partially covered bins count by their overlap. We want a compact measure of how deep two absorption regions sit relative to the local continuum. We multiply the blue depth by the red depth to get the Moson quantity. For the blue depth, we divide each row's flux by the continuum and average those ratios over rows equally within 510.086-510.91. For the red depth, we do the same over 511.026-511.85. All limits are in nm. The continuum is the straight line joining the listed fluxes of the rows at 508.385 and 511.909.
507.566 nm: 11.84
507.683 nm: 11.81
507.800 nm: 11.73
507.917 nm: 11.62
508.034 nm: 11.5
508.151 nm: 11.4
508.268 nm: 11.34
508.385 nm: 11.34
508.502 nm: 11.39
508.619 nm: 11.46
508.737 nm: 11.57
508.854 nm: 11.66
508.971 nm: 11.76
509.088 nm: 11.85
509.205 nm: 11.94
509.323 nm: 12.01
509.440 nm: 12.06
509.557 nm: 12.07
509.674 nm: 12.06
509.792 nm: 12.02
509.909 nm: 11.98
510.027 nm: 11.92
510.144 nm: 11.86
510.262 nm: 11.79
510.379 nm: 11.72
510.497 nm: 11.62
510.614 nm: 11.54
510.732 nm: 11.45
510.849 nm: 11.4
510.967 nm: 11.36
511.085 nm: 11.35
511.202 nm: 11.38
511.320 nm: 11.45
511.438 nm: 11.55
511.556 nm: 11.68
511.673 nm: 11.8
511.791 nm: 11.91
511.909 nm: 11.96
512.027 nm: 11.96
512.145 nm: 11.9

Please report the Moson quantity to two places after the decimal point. 0.97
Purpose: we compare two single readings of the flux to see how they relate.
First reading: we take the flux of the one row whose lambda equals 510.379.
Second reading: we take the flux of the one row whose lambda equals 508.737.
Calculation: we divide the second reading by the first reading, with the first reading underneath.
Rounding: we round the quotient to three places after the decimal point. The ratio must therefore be 0.987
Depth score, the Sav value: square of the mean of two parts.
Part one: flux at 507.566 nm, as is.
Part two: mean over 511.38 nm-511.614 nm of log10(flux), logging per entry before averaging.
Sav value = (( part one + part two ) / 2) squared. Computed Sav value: 41.6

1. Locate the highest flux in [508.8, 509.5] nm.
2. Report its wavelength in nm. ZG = 509.440 nm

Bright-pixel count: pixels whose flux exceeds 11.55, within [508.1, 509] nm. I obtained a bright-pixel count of 3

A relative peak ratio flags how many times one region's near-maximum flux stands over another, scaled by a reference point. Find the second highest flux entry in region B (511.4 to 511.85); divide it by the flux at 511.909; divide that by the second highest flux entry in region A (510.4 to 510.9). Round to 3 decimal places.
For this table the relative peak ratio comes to 0.085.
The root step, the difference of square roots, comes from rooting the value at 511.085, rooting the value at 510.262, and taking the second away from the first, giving -0.065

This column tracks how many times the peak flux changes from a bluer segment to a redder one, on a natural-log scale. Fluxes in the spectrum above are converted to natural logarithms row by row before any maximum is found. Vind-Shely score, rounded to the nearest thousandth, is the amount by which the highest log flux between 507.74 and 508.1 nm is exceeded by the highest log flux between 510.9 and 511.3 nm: -0.030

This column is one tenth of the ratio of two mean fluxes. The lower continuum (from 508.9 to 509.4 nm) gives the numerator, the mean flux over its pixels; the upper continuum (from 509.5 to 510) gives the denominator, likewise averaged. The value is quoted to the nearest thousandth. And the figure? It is 0.099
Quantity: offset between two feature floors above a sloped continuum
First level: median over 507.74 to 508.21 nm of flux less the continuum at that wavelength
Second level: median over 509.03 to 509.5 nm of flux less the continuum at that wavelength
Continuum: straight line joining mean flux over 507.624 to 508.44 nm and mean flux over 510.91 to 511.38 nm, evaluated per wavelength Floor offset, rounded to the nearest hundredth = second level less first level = 0.48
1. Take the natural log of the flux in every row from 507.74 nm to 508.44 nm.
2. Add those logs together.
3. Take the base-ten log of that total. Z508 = 1.17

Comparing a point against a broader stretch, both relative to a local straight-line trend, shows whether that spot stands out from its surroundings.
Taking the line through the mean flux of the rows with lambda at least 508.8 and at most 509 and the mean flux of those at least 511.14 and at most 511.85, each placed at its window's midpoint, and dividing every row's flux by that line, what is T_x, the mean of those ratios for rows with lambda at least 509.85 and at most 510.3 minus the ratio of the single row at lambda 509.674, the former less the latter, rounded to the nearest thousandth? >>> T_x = -0.014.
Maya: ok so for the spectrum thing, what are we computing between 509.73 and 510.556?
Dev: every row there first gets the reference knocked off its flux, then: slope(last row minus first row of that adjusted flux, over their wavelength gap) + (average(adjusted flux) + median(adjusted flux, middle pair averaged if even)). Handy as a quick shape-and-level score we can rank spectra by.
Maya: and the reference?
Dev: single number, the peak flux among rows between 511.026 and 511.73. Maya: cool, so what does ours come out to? -0.5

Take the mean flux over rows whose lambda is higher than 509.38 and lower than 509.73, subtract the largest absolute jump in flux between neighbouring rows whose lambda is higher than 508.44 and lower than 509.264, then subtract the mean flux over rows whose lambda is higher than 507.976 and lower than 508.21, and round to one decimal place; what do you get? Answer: 0.5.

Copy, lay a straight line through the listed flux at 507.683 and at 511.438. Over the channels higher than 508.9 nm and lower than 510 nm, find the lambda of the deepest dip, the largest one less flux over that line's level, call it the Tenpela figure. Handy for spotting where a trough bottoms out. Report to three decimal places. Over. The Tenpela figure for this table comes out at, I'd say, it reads 508.971 nm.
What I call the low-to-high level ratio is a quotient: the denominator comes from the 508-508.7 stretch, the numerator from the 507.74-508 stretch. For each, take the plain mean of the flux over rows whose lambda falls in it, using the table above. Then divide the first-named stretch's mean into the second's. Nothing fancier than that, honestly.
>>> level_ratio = 1.02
